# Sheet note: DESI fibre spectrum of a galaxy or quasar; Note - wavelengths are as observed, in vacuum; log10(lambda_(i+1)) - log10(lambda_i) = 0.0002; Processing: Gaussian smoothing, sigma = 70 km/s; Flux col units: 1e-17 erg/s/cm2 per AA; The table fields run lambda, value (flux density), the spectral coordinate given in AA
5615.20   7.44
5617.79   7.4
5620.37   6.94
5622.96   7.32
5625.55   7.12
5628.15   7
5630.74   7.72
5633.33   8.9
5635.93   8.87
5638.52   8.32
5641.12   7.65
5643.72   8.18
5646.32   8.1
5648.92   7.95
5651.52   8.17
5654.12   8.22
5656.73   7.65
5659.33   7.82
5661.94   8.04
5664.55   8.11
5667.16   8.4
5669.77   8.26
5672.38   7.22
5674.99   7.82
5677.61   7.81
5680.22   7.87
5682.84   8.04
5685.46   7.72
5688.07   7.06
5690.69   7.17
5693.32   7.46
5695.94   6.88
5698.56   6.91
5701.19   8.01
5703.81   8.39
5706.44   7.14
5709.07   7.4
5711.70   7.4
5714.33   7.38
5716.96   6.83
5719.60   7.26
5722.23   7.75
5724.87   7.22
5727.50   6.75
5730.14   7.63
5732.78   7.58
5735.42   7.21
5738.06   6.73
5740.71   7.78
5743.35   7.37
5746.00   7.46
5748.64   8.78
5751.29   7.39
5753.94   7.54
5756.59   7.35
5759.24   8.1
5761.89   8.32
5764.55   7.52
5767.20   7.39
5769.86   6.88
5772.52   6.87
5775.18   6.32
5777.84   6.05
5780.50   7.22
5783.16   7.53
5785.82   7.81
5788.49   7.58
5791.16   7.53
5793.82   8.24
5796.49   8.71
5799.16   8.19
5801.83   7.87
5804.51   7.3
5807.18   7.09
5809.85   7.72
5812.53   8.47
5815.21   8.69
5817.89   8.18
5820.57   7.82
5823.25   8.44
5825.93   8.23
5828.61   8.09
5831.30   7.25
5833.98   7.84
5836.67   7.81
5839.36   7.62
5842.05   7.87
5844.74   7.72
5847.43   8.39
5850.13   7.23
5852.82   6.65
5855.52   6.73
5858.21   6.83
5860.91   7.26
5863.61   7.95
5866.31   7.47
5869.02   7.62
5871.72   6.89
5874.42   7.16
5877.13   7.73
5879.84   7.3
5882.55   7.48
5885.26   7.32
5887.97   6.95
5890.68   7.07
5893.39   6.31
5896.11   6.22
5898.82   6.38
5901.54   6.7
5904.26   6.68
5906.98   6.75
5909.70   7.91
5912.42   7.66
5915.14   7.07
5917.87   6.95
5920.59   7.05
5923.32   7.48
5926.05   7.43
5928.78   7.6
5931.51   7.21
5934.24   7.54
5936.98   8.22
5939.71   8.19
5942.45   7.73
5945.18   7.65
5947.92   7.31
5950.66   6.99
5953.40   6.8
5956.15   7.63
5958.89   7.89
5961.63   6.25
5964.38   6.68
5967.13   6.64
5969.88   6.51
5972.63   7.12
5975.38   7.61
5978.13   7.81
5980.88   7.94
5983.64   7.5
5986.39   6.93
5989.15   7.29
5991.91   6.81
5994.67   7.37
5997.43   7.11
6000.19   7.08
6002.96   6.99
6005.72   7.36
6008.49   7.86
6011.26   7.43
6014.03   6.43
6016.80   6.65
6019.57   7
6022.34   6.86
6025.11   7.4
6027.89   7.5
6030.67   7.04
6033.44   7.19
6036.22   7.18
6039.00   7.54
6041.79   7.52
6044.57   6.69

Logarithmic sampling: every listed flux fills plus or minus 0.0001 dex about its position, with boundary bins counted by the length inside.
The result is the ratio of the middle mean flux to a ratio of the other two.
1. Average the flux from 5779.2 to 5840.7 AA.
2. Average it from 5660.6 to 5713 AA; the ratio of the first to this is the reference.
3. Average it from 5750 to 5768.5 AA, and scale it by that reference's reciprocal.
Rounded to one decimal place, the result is 7.4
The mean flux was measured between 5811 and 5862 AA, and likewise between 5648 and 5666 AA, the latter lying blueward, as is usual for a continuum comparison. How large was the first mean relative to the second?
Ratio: 0.97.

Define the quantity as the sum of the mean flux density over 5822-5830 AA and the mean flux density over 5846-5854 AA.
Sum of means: 15.7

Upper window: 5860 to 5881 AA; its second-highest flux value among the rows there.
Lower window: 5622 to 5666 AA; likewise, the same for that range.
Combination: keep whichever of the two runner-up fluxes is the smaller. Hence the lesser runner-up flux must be 7.73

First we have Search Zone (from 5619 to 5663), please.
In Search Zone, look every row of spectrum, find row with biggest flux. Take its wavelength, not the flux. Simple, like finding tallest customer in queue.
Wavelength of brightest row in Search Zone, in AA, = 5633.33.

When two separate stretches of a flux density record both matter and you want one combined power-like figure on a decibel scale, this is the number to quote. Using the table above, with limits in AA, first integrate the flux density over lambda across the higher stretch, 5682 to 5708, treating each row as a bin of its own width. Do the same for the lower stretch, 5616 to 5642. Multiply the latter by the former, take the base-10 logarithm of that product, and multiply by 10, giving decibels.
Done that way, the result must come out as 45.9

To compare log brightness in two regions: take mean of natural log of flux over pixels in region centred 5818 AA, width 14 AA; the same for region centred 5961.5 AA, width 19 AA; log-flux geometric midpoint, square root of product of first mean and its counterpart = 2.02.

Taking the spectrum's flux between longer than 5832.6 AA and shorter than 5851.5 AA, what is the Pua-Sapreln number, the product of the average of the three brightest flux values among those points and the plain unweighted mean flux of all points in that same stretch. 63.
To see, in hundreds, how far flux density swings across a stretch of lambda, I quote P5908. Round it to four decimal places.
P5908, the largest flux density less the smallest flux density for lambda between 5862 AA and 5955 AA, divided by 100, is 0.0200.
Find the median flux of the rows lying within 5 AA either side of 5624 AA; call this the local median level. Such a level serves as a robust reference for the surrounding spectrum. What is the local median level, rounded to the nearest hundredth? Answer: 7.06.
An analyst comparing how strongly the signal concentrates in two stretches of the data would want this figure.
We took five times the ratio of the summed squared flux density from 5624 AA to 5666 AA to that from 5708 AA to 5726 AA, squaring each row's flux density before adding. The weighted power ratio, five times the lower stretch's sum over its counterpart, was 14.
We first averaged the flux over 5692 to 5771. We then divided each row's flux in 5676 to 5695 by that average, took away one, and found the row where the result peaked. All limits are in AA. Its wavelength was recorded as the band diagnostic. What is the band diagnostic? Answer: 5682.84 AA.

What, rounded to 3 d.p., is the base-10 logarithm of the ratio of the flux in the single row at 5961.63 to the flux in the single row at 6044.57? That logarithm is -0.030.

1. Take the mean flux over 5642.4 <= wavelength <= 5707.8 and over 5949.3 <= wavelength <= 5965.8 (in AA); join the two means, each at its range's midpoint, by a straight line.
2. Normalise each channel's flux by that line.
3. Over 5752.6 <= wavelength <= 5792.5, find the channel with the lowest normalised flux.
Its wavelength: 5777.84 AA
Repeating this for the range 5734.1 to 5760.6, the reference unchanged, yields 5738.06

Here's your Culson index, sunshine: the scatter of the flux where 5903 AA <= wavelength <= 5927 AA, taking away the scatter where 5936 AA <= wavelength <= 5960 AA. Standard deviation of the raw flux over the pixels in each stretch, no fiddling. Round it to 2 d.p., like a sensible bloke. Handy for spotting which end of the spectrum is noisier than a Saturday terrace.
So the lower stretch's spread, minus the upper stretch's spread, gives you -0.07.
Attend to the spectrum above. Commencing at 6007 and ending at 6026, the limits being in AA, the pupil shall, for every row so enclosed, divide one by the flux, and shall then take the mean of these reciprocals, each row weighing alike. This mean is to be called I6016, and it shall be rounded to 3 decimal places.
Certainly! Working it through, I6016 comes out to 0.142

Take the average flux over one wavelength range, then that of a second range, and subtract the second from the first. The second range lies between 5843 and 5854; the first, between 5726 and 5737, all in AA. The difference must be -0.2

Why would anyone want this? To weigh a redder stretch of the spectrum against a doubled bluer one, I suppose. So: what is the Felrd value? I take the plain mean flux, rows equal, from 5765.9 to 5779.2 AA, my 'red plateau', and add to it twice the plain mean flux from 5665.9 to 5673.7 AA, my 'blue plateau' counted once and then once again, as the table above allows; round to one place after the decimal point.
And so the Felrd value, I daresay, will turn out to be 22.6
